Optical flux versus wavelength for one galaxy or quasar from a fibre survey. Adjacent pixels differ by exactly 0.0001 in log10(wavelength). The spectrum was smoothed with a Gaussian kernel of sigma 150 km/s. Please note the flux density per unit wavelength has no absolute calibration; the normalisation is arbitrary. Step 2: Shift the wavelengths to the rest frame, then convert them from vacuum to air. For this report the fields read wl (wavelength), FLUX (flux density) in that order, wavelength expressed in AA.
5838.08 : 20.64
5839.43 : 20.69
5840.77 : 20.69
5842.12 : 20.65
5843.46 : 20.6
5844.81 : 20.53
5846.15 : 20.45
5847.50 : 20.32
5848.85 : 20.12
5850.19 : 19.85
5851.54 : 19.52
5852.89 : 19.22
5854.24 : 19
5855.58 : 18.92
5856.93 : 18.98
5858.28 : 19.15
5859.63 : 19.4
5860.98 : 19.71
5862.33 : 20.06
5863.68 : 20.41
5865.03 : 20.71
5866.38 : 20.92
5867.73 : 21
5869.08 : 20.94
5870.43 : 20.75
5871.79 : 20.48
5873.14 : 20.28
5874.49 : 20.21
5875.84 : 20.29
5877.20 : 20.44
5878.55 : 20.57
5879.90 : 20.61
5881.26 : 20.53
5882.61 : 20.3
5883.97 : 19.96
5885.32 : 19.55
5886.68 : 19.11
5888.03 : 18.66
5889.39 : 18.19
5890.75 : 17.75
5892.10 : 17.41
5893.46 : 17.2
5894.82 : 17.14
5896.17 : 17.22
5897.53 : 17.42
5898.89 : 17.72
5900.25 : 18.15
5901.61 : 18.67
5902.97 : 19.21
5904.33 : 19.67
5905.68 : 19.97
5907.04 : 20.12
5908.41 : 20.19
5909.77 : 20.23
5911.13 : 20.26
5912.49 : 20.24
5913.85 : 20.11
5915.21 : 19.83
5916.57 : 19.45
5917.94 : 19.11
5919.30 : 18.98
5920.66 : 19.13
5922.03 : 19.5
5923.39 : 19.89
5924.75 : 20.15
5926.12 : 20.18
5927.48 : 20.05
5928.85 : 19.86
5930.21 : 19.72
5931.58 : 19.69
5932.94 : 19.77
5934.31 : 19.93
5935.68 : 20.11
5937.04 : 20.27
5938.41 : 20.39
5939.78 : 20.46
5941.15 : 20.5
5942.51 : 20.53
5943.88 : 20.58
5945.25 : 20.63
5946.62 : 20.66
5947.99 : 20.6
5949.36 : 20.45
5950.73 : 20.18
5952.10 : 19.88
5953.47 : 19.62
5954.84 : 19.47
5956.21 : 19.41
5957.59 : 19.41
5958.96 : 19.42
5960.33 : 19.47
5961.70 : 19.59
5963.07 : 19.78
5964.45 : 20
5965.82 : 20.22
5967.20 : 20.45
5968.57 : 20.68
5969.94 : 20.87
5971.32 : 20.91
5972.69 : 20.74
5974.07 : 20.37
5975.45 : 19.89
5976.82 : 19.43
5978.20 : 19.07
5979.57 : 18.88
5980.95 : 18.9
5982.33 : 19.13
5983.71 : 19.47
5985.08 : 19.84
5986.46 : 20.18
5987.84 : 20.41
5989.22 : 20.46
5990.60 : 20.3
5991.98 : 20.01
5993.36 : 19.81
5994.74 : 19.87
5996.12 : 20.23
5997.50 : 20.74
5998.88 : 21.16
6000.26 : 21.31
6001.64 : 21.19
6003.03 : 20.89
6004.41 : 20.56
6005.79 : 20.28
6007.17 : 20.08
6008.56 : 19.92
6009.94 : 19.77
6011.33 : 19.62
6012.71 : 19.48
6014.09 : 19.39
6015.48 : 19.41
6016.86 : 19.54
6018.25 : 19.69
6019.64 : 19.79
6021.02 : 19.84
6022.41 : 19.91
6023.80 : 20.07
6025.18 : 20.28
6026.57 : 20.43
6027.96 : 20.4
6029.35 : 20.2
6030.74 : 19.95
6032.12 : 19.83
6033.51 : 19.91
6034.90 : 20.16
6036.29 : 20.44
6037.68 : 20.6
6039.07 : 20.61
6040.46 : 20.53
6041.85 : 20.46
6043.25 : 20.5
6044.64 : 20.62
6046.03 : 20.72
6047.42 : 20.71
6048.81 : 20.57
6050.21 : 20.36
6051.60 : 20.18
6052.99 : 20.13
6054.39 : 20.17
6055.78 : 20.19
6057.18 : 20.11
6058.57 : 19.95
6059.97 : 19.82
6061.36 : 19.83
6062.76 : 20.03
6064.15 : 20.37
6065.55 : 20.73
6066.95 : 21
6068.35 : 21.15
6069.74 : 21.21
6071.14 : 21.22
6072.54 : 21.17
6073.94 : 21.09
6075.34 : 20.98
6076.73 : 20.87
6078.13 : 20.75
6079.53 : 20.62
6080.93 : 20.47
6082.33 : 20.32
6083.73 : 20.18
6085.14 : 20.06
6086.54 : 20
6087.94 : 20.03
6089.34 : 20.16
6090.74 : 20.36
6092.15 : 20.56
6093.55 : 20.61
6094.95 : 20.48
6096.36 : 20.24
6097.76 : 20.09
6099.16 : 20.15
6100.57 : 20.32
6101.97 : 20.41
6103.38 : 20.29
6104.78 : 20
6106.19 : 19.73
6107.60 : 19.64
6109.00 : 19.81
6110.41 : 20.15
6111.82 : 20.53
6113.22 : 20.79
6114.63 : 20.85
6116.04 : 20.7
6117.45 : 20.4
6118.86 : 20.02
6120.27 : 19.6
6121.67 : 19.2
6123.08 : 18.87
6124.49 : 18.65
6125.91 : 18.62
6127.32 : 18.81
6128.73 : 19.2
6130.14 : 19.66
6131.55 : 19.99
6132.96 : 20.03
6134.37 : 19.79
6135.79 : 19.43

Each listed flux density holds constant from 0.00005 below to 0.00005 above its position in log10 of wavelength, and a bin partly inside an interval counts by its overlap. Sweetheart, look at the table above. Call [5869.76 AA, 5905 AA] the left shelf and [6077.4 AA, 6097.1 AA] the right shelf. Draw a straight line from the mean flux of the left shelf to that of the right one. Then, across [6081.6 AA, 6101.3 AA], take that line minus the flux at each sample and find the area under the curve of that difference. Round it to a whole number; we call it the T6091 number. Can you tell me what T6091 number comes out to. 2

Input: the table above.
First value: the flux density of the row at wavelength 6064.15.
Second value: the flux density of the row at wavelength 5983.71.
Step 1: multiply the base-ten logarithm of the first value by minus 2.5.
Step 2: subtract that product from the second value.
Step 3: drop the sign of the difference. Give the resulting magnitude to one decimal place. 22.7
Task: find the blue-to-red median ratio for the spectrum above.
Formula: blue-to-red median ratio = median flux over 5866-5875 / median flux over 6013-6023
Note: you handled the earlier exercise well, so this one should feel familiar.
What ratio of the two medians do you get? 1.05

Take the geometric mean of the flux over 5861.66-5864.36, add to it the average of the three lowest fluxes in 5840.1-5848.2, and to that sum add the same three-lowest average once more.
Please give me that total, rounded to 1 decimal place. 61.1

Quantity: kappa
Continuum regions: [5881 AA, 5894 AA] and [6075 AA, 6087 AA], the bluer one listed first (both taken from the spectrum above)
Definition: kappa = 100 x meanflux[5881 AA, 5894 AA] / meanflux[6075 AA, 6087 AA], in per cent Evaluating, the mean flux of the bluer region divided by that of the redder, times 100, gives 92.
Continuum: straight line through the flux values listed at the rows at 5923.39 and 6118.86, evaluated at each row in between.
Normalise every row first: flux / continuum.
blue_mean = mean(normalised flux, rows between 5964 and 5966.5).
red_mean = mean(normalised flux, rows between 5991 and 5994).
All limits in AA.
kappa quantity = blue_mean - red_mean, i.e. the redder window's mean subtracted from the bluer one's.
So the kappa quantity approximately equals 0.01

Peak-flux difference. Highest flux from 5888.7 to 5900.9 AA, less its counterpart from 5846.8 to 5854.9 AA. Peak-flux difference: -2.13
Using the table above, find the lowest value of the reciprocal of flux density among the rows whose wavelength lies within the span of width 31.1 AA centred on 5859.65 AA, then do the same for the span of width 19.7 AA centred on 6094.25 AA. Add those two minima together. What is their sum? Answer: 0.0961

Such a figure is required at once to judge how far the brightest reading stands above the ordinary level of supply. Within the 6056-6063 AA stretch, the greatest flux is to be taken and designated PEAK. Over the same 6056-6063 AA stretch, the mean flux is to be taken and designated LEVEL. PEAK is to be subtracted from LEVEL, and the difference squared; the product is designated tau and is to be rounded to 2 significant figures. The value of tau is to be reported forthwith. 0.026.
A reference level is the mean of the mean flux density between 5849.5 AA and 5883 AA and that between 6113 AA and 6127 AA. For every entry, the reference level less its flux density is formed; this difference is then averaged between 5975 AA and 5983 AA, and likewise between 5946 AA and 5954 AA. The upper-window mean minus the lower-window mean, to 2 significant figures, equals 1.0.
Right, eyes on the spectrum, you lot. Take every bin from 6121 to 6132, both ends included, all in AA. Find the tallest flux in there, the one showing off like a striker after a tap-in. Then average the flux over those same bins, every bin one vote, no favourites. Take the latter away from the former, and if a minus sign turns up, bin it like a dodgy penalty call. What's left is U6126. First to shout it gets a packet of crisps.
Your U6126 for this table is 0.9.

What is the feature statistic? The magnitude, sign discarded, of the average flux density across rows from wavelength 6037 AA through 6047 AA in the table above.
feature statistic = 20.6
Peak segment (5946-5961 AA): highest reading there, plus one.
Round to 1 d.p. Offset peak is 21.7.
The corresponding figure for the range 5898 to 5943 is 21.5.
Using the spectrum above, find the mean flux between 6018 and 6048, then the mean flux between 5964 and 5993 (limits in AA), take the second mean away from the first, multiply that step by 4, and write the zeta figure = 1.0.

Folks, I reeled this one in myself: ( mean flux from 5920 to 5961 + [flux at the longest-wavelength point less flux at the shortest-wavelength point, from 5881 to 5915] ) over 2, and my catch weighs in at 9.8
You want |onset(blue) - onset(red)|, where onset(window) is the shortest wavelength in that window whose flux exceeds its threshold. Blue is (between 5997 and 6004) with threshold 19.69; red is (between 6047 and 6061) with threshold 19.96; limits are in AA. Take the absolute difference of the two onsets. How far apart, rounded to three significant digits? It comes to 49.9 AA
